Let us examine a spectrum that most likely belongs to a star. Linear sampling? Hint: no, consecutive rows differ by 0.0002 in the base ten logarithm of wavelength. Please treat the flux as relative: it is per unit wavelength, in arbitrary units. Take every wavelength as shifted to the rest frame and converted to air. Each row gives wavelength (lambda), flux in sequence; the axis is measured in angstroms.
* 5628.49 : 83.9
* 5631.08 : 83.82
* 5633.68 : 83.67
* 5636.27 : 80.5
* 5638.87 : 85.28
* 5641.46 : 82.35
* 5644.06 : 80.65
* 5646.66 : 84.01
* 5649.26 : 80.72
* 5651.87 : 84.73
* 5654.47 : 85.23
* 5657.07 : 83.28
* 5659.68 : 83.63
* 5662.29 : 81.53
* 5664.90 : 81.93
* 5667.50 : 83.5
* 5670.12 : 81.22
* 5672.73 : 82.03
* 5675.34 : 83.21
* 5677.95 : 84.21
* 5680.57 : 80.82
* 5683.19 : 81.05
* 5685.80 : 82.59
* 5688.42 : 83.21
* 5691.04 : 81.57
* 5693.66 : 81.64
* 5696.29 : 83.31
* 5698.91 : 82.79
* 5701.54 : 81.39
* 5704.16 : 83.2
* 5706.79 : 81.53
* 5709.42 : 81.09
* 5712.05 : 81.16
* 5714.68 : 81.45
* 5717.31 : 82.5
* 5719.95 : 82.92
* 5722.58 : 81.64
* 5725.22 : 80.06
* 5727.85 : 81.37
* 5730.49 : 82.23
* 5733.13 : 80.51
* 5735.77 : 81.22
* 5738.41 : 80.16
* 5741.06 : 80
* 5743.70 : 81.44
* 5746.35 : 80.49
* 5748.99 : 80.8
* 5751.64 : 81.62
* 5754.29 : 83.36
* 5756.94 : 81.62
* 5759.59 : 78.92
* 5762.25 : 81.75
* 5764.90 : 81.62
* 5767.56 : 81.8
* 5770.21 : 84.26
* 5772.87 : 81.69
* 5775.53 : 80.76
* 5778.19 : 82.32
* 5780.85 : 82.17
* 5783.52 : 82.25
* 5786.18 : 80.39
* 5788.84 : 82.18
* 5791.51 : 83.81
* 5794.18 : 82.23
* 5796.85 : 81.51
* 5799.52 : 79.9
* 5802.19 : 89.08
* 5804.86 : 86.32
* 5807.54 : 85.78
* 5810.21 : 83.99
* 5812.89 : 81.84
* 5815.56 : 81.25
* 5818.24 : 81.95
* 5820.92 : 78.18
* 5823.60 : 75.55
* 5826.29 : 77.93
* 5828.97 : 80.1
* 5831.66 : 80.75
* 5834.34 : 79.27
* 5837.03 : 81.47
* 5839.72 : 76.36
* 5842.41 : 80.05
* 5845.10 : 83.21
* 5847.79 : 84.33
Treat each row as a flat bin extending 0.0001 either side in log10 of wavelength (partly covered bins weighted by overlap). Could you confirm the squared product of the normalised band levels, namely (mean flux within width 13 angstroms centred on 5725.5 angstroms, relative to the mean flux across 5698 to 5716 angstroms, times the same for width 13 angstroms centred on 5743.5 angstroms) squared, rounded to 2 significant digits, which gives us 0.97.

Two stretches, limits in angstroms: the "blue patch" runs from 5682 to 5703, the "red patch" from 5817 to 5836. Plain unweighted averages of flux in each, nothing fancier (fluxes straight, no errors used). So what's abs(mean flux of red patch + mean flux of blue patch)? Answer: 161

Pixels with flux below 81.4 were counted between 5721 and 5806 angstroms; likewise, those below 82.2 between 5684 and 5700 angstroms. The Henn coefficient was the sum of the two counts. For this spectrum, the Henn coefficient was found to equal 14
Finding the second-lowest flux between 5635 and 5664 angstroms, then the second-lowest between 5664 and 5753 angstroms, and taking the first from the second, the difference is -0.59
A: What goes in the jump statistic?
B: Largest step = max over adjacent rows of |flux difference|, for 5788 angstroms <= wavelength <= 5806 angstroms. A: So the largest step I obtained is 9.2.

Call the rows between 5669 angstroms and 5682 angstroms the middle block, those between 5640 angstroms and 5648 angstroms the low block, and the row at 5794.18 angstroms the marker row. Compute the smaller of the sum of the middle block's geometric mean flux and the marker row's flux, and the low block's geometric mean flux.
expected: 82.3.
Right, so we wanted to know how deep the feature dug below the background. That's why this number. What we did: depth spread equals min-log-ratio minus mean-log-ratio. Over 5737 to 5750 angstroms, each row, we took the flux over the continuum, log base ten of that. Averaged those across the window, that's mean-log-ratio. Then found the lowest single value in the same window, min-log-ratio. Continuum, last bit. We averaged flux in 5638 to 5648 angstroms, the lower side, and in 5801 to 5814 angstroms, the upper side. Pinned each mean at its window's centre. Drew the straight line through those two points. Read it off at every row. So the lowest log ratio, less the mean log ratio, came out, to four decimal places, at -0.0029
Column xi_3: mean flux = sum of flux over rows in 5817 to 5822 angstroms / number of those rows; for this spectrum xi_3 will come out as 80.1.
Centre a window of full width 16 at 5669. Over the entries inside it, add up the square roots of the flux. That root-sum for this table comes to 54.4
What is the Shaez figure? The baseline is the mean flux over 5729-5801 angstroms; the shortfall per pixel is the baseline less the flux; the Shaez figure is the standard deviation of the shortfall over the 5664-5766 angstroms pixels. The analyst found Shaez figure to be 1.1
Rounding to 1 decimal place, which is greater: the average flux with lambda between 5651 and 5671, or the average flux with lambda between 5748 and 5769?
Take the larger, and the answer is 83.1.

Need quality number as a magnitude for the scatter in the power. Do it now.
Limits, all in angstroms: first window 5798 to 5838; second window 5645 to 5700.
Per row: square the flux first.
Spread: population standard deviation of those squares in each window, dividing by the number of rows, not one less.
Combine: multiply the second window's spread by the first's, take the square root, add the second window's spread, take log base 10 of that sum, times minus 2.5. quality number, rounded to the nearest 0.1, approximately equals -6.9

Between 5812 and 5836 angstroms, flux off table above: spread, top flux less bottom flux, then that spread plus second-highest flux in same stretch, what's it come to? 88.2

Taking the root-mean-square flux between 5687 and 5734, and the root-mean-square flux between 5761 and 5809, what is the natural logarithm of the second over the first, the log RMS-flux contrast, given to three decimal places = 0.011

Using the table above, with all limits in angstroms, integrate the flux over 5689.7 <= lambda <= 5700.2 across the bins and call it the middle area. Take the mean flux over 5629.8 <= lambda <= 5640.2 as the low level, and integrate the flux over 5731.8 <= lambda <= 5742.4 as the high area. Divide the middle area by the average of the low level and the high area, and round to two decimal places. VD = 1.85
